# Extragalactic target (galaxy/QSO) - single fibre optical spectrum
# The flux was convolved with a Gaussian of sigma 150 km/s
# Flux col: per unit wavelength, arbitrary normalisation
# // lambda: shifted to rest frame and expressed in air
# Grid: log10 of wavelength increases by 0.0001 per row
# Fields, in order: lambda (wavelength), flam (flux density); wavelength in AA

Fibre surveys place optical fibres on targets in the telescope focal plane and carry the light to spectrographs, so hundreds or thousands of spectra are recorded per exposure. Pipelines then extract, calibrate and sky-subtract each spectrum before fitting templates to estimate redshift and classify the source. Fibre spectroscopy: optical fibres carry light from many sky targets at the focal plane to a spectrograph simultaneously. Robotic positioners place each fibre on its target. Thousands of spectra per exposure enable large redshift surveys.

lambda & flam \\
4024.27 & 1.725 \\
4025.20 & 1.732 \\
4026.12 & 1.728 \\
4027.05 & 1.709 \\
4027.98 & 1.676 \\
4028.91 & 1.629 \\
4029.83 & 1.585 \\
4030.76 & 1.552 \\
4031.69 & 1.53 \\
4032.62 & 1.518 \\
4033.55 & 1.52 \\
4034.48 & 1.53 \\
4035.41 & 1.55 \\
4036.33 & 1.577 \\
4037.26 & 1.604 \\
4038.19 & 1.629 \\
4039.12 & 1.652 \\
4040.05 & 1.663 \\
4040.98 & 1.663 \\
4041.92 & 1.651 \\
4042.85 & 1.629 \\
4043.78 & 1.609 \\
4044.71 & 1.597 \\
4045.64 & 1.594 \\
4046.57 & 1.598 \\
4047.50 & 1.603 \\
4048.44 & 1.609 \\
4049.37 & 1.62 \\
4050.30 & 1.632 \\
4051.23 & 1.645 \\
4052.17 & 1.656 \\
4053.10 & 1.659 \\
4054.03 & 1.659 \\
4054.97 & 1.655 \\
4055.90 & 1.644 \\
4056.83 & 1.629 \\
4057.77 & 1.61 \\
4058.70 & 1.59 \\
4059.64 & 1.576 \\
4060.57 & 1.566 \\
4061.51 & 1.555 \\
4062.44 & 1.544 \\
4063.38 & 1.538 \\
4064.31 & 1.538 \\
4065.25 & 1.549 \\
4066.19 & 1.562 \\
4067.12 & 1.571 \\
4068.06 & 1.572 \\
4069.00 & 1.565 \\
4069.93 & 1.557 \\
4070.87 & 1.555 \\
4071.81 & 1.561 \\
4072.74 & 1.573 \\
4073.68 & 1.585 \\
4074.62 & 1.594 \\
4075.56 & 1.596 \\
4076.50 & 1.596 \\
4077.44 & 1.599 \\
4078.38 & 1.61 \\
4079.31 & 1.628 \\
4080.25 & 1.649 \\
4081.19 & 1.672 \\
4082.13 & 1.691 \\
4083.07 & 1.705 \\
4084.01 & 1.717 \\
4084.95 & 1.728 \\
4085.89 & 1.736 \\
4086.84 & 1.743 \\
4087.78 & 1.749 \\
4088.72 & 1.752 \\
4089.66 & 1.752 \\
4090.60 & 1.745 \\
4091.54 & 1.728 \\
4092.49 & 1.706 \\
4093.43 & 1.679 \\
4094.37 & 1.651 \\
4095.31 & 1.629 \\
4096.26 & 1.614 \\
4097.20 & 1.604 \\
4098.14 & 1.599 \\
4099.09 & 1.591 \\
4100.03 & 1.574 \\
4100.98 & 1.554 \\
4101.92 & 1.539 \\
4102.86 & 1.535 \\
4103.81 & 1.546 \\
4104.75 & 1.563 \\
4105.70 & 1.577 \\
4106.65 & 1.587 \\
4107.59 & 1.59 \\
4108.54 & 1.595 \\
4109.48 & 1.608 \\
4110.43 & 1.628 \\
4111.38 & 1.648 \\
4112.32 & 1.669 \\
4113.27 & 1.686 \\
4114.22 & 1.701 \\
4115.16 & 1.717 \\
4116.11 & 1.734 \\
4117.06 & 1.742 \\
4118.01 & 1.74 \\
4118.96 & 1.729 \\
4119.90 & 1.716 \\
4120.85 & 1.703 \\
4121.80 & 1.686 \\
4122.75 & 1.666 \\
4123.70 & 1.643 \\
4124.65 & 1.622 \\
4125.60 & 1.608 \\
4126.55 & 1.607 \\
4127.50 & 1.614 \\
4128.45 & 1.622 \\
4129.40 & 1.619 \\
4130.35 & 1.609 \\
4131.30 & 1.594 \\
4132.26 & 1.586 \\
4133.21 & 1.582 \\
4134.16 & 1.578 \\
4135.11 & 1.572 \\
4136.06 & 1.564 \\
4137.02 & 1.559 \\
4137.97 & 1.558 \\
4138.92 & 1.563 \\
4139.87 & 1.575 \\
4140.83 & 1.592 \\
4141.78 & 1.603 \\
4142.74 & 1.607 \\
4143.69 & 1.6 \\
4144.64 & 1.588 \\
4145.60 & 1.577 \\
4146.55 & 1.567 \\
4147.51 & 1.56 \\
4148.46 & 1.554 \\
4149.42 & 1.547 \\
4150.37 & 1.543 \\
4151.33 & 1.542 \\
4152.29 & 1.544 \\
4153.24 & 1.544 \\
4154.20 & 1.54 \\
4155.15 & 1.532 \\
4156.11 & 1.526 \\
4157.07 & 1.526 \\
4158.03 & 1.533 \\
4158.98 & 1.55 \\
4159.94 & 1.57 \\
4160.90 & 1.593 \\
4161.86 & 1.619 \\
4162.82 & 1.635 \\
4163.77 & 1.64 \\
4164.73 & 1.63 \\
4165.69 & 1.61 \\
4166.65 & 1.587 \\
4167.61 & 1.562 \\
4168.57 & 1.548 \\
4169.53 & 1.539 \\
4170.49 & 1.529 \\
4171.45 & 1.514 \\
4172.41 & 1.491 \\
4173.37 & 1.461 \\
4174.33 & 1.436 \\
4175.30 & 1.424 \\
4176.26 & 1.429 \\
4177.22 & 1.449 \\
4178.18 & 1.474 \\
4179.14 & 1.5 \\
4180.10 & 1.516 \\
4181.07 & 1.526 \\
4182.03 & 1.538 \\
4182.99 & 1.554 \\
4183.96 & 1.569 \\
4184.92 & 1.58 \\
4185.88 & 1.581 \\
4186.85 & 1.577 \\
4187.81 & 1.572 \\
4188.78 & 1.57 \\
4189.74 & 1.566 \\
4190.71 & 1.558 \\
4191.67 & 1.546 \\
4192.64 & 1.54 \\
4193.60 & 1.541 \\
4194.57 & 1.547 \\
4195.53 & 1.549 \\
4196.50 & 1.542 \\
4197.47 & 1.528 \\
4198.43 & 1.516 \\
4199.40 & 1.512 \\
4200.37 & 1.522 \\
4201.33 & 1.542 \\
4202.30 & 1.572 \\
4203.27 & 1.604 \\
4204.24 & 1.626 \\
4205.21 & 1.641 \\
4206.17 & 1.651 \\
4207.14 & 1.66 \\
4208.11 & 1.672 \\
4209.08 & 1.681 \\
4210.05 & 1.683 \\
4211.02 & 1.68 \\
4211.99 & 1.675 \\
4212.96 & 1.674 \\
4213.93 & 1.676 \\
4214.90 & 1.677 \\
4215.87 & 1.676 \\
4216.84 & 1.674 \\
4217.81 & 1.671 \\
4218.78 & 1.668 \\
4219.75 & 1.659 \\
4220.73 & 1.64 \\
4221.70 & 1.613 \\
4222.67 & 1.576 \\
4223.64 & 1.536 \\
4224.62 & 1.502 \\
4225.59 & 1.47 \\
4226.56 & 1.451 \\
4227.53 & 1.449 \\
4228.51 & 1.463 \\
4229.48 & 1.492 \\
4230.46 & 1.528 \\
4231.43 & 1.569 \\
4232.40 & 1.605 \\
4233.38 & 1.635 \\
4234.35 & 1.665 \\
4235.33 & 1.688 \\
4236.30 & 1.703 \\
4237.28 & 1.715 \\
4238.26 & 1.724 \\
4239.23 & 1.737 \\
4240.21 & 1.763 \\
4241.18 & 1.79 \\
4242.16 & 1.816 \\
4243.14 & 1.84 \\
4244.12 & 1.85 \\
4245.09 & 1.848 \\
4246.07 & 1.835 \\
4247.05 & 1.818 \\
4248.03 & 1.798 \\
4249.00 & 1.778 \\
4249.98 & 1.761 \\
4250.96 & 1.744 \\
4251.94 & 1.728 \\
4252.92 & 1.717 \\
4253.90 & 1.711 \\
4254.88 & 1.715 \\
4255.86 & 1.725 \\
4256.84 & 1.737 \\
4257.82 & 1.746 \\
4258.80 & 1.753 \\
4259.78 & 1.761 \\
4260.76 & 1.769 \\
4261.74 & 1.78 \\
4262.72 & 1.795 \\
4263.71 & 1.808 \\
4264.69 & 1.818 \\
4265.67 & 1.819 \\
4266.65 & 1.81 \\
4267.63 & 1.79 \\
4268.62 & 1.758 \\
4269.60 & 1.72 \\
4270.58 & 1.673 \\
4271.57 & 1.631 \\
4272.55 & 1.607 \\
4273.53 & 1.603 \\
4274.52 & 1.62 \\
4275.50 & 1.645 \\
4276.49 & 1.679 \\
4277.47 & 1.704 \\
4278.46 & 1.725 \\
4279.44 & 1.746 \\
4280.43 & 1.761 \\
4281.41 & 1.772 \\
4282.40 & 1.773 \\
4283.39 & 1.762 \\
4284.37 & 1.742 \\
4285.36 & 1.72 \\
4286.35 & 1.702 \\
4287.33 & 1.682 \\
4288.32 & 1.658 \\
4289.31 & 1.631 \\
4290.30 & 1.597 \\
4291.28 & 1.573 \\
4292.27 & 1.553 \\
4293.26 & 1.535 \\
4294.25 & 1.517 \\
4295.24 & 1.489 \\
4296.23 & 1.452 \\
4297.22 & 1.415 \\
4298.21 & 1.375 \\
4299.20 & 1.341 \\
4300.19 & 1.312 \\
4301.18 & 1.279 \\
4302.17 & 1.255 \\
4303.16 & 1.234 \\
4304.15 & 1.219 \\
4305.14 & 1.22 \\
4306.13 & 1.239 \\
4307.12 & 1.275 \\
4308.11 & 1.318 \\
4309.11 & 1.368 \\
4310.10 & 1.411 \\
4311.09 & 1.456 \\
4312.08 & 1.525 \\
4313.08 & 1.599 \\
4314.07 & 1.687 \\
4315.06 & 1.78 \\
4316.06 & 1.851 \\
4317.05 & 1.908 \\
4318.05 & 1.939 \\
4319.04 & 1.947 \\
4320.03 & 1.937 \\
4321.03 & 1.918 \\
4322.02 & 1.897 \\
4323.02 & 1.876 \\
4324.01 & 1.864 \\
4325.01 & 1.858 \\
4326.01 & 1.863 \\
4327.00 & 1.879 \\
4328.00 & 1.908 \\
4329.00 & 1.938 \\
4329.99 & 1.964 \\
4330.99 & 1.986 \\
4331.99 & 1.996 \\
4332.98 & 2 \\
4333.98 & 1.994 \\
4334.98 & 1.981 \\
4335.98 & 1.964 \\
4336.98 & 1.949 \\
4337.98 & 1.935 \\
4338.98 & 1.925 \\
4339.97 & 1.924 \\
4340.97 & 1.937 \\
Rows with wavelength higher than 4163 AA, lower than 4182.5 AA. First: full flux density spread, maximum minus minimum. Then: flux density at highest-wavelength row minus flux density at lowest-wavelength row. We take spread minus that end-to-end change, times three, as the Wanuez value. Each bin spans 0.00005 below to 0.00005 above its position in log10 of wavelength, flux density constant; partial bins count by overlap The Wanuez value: 1.0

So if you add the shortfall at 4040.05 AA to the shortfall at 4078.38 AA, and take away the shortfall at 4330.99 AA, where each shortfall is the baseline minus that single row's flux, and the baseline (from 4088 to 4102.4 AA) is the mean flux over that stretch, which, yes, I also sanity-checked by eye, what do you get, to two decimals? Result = 0.36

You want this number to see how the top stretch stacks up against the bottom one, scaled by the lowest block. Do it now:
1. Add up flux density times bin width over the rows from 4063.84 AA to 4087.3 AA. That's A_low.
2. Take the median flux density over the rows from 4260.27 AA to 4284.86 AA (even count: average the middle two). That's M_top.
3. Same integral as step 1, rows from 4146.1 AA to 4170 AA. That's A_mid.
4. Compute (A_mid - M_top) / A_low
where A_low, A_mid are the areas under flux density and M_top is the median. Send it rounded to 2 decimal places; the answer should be 0.94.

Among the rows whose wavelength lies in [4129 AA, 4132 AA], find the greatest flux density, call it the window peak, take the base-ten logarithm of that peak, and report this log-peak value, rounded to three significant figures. 0.209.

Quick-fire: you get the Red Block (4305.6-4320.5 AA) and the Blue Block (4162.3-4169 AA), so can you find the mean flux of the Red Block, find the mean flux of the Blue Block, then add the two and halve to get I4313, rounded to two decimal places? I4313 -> 1.61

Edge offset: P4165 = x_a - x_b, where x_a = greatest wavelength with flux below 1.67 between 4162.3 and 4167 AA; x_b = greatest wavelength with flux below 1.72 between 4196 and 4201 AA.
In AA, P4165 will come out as -33.7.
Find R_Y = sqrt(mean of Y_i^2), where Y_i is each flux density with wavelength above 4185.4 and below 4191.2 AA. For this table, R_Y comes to 1.57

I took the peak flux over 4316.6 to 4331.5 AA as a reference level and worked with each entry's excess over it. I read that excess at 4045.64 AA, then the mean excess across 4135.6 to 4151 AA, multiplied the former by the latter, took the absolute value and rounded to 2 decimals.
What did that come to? 0.16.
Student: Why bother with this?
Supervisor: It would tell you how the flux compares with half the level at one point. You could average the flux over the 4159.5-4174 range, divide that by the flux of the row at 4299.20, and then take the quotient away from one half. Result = -0.67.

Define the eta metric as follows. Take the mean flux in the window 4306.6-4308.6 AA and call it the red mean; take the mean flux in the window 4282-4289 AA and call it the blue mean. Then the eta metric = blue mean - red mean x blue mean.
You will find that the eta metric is -0.5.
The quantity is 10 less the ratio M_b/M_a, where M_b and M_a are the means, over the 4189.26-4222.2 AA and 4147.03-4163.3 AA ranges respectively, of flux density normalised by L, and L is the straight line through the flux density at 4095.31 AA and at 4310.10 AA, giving 8.93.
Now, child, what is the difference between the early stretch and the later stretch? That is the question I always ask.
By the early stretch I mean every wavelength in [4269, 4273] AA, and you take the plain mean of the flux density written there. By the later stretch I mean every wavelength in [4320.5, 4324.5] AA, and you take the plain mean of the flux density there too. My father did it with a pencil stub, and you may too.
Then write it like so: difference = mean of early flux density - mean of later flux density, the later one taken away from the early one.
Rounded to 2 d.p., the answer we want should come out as -0.23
